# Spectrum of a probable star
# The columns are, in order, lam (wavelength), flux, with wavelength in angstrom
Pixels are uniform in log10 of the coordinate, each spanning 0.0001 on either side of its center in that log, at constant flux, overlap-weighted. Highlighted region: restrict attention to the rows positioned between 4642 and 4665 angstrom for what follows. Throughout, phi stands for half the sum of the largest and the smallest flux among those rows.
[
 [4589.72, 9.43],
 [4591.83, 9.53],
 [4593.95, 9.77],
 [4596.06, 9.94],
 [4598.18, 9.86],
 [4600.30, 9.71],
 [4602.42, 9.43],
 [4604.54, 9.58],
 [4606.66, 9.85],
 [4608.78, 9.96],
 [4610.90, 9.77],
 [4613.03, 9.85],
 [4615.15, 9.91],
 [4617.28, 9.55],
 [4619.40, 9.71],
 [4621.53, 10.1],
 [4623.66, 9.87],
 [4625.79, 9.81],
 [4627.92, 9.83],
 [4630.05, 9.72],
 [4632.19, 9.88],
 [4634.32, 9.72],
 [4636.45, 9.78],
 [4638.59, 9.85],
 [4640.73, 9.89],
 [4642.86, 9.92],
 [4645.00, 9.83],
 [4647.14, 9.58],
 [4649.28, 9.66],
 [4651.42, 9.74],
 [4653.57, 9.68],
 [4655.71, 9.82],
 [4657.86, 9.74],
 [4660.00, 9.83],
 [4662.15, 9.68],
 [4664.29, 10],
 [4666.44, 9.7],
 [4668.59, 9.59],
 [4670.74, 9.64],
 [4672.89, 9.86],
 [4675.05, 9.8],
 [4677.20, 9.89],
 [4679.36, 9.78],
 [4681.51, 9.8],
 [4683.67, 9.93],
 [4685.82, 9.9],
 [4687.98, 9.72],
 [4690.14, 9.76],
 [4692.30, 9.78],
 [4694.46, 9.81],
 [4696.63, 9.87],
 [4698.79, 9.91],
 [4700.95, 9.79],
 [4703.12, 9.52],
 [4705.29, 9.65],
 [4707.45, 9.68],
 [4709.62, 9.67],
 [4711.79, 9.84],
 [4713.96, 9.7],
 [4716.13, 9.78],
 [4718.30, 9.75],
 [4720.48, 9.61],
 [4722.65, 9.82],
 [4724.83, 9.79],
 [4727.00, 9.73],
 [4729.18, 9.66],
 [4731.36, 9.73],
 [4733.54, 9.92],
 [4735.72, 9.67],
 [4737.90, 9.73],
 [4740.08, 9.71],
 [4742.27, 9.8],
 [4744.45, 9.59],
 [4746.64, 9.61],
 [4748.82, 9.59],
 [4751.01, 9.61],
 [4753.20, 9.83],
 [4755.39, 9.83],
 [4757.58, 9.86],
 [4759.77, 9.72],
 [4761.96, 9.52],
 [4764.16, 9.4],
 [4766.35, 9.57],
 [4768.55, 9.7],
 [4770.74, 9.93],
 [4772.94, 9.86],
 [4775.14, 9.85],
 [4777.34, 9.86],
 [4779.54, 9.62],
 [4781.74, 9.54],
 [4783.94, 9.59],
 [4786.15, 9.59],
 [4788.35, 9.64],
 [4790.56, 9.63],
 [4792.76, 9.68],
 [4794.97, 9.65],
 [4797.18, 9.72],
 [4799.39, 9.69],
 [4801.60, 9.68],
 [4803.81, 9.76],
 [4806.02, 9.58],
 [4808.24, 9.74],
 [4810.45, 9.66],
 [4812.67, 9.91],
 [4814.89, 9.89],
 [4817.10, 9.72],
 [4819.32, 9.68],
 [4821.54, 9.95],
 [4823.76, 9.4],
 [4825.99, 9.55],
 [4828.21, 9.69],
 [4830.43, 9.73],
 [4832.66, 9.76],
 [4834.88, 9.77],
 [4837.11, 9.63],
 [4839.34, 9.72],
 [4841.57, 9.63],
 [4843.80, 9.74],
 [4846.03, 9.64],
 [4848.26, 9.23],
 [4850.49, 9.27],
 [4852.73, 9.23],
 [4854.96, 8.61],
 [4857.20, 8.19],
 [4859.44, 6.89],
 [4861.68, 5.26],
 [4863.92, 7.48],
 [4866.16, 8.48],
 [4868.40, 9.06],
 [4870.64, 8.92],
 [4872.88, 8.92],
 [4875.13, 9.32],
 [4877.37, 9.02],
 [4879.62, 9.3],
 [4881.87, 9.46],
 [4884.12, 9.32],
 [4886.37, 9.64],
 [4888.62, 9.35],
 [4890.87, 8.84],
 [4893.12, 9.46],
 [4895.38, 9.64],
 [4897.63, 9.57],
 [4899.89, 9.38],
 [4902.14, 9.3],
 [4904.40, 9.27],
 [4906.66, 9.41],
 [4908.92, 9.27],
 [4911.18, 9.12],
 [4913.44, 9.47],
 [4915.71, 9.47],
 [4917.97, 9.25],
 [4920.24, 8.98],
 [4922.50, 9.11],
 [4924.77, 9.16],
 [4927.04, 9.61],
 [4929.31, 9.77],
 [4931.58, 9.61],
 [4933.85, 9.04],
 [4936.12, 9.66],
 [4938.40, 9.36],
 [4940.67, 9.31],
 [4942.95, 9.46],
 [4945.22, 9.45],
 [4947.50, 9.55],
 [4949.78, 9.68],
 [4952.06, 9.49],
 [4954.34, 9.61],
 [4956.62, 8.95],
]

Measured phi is 9.79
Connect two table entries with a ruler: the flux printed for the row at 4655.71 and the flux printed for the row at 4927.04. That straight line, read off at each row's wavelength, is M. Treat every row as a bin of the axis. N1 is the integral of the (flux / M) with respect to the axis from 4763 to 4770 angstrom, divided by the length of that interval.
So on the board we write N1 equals 0.984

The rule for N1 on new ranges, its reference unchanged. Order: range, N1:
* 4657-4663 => 0.994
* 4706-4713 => 0.995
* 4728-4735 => 1.000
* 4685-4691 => 0.999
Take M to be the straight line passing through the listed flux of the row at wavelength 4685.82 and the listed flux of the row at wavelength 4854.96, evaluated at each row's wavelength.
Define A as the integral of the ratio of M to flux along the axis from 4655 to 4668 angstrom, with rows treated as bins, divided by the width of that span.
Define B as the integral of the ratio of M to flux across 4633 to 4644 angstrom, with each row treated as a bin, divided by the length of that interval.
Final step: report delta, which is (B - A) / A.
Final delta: 0.01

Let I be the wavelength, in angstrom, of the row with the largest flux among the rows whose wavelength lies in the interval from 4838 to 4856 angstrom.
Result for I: 4843.80 angstrom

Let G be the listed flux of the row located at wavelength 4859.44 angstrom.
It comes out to 6.89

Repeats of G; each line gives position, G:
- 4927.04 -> 9.61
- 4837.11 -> 9.63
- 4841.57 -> 9.63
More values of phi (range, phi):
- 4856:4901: 7.45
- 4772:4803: 9.70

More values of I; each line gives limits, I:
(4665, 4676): 4672.89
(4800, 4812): 4803.81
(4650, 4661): 4660.00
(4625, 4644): 4642.86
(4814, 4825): 4821.54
